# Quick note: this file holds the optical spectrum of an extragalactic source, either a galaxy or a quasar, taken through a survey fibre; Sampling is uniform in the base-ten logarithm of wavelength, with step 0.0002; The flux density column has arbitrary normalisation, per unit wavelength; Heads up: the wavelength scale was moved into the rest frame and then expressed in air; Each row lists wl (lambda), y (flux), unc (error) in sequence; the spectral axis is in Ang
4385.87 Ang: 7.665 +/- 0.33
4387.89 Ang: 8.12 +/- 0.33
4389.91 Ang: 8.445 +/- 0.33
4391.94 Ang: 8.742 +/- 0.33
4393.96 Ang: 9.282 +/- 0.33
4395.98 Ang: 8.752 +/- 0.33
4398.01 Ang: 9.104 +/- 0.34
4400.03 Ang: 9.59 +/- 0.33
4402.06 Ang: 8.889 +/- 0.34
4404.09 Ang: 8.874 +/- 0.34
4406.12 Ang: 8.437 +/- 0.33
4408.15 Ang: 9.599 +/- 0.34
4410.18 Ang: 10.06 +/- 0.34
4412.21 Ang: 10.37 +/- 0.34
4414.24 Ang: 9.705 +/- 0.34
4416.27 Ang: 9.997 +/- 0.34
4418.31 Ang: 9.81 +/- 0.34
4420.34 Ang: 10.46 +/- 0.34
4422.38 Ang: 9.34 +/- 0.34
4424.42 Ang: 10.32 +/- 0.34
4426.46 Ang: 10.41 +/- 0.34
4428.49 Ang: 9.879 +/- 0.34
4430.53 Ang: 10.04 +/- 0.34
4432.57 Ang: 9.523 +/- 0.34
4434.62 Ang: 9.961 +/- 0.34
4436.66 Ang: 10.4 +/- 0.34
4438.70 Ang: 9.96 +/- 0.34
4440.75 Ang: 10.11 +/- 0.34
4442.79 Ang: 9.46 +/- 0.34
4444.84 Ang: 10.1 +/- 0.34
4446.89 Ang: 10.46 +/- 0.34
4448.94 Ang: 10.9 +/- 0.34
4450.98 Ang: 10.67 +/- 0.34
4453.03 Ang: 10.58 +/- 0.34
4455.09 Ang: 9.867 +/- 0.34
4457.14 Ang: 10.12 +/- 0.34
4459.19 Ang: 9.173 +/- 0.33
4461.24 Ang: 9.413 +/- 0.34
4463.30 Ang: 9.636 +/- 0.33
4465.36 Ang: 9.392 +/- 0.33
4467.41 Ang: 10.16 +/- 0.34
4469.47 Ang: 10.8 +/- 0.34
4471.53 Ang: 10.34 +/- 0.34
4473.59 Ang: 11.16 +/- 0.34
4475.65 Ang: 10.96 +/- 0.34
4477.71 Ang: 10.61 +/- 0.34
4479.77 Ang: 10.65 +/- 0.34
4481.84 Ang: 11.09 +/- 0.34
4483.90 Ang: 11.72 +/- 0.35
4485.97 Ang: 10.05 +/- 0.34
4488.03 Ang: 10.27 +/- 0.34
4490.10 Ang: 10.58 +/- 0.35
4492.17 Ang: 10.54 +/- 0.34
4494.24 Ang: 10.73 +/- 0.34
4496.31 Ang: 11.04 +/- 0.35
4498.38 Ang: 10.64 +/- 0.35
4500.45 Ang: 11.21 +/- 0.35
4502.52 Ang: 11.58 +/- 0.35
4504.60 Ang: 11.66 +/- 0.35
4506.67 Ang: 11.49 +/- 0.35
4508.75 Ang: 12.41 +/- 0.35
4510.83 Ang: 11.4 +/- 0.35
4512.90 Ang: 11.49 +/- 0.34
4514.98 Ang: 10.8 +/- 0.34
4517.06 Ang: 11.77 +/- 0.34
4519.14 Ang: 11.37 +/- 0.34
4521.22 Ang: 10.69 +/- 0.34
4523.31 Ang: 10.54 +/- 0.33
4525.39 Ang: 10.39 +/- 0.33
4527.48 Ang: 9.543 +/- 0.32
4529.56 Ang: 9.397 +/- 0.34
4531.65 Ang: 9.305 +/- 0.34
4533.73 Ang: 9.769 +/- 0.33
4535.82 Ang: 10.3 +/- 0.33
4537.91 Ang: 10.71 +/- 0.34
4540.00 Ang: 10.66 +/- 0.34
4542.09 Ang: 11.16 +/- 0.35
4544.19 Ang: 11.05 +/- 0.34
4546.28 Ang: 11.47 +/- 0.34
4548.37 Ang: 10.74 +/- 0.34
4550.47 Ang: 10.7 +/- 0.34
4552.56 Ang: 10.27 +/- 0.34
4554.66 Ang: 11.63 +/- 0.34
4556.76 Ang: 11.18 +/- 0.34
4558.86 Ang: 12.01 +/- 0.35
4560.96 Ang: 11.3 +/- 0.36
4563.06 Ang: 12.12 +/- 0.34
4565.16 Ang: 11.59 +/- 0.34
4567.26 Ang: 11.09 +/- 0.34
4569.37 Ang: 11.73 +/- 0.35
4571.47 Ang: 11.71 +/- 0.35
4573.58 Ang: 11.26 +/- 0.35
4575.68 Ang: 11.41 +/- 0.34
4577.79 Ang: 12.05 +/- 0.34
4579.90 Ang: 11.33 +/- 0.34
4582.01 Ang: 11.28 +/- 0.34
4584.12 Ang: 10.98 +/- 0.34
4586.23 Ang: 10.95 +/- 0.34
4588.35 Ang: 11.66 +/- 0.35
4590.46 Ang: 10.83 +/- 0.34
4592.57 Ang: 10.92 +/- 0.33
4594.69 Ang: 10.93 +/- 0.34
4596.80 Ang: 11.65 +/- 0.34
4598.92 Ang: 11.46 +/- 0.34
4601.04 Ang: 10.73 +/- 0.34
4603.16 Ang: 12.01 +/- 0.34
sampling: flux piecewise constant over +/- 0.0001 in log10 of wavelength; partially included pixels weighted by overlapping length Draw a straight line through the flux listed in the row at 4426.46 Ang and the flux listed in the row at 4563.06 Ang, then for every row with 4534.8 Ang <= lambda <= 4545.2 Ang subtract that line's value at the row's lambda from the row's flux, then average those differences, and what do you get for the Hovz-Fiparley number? -1.1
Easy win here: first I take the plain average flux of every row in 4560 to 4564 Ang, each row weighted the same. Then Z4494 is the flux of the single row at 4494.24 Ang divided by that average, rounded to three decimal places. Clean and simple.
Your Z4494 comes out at 0.916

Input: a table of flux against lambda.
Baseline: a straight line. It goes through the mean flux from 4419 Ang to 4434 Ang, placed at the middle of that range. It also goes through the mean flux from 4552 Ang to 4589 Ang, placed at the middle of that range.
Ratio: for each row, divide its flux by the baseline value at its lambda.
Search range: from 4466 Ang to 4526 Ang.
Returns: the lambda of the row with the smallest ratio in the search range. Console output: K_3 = 4525.39 Ang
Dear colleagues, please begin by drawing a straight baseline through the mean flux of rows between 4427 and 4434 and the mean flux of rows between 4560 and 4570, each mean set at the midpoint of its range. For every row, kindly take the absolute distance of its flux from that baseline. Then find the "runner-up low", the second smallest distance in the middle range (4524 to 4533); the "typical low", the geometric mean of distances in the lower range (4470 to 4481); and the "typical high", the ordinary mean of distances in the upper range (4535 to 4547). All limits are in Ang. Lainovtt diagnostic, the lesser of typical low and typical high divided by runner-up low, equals 0.1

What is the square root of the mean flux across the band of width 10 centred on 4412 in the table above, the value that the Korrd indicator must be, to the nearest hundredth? 3.15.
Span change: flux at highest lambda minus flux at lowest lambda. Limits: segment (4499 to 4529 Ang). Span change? -1.7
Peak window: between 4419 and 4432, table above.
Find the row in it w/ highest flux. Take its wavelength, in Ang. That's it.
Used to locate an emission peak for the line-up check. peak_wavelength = 4420.34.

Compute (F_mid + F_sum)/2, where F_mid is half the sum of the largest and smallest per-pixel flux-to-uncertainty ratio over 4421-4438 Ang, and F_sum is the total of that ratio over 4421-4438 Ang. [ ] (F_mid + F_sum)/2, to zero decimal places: 132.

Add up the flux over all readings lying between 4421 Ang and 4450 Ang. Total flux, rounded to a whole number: 141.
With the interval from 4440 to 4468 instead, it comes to 140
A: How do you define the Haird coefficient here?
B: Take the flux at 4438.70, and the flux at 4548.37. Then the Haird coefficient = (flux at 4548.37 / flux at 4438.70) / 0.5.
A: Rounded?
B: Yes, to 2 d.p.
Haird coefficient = 2.16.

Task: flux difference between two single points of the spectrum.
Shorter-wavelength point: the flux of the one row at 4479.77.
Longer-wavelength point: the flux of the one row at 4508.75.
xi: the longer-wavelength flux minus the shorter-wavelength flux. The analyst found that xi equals 1.8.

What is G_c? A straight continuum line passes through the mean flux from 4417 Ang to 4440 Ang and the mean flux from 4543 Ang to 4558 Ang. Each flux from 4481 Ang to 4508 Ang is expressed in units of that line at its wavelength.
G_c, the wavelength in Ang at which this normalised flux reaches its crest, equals 4483.90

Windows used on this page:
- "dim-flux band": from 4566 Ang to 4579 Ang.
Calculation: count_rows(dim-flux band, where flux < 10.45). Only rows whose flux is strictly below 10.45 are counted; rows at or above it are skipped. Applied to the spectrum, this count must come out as 0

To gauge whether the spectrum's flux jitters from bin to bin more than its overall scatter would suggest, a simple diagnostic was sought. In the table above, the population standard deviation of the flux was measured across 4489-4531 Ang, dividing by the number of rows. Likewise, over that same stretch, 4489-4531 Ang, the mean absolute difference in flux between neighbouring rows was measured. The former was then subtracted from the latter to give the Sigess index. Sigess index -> -0.3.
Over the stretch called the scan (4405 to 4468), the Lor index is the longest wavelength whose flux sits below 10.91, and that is 4467.41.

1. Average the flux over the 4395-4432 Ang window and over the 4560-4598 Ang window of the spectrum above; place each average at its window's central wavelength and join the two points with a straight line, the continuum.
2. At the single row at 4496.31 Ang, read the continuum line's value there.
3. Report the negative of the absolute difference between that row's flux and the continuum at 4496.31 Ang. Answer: -0.53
